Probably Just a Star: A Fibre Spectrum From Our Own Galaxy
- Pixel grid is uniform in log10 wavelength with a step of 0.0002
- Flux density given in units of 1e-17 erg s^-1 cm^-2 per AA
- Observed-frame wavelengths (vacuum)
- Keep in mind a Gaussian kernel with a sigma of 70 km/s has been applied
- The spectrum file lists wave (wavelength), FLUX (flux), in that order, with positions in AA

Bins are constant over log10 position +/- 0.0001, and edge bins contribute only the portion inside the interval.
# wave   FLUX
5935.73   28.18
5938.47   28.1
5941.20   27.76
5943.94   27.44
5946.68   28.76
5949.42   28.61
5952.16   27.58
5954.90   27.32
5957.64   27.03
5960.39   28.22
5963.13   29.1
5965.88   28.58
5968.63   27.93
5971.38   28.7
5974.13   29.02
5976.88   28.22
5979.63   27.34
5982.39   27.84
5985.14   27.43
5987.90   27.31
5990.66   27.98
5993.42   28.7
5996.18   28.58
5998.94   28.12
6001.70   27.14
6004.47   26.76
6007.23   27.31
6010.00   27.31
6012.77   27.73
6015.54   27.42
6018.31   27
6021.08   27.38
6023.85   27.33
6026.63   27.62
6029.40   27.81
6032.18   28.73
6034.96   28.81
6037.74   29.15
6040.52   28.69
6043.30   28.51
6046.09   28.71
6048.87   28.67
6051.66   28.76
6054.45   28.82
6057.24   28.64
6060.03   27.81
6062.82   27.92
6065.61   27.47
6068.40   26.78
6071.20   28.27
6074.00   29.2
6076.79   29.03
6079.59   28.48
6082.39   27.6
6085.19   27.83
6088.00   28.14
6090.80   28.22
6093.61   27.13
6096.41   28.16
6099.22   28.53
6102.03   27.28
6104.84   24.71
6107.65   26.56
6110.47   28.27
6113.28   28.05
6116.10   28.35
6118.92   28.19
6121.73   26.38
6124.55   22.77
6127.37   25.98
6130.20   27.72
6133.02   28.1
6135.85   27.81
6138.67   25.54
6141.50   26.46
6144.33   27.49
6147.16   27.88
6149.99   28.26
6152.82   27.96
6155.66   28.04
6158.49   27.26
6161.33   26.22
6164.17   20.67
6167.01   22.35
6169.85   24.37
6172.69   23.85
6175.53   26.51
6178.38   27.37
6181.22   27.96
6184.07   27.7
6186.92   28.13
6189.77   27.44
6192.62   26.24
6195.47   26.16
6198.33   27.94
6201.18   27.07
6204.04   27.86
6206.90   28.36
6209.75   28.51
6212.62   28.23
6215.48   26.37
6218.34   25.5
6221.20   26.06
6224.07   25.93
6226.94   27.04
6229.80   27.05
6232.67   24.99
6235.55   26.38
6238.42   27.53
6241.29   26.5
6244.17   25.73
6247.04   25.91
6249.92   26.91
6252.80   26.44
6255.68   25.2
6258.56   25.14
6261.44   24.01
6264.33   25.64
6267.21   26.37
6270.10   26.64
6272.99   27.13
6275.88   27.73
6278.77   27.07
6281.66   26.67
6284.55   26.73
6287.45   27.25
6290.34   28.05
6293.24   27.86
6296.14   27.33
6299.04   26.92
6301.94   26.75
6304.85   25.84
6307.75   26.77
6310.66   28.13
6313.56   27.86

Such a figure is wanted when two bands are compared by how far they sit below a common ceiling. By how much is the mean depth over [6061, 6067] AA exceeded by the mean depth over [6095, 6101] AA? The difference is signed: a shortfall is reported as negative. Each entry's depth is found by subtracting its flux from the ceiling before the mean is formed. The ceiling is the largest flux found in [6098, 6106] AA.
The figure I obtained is -1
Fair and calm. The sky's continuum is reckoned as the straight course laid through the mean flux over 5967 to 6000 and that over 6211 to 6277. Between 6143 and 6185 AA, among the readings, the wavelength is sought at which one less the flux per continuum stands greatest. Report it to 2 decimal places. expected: 6164.17 AA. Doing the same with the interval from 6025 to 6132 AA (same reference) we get 6124.55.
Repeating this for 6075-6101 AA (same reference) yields 6093.61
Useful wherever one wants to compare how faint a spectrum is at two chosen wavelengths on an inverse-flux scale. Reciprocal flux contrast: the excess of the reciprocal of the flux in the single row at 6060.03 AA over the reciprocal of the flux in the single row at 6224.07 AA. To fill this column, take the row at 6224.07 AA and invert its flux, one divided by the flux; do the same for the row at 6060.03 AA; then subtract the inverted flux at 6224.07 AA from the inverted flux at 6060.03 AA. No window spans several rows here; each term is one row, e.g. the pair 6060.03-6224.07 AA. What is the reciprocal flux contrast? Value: -0.0026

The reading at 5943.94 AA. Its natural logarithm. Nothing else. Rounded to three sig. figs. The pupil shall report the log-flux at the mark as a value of 3.31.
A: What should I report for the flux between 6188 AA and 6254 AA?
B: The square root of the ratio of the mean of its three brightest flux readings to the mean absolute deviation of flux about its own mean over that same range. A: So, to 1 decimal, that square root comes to 5.9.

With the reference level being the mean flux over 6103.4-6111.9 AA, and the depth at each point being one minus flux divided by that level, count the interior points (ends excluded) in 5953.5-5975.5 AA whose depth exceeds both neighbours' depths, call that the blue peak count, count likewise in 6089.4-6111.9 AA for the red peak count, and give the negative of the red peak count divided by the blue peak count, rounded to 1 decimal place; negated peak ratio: -1.0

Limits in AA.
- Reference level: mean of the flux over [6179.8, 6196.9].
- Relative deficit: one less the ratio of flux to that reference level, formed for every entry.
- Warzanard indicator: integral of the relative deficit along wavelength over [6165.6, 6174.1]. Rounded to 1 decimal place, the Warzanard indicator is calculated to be 1.2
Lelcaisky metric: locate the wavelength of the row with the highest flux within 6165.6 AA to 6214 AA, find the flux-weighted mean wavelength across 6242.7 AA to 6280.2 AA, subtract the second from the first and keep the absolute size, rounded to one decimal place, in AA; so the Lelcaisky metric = 51.9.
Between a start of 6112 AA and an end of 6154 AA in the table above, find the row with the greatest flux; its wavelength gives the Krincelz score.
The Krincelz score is 6116.10 AA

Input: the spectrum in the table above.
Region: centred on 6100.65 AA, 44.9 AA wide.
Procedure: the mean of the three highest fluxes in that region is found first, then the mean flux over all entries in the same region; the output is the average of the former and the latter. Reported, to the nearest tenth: 28.0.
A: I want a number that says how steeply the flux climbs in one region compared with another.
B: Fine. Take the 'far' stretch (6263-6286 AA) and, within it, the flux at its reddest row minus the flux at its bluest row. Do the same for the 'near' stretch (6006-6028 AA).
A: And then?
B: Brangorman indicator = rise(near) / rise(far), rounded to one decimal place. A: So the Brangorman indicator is 0.3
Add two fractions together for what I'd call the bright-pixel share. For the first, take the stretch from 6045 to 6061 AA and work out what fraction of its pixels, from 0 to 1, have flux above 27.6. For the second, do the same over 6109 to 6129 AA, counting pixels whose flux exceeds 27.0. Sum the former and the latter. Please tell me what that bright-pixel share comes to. 1.6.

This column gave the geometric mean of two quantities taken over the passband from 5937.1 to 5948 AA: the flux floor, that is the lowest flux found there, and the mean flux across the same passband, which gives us 27.7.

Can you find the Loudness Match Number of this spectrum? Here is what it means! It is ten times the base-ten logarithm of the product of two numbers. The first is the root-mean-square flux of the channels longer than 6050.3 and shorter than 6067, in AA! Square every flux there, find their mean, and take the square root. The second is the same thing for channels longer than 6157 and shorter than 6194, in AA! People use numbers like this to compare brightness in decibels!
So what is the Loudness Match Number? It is 28.7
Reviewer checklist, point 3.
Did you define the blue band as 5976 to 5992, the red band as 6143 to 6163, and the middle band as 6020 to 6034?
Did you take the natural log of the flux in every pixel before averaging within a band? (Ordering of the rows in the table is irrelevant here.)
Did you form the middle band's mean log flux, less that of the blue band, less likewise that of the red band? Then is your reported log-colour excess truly -3.31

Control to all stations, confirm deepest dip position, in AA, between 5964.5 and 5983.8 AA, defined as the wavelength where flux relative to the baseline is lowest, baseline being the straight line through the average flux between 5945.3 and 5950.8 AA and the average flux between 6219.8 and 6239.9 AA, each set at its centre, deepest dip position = 5979.63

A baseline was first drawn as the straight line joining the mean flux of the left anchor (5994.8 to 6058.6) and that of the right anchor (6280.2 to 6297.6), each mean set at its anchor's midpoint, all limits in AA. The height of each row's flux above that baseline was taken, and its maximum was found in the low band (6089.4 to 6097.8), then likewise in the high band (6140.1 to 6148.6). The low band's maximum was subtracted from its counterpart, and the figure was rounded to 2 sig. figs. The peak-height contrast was -0.18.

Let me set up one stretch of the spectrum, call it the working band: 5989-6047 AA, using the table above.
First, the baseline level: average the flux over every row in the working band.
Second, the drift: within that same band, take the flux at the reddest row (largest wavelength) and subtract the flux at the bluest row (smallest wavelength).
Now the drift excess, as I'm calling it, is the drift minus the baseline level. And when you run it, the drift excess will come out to -27.2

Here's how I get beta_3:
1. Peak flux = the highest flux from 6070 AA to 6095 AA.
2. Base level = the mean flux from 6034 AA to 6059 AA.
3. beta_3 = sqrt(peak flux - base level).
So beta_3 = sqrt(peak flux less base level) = 0.7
